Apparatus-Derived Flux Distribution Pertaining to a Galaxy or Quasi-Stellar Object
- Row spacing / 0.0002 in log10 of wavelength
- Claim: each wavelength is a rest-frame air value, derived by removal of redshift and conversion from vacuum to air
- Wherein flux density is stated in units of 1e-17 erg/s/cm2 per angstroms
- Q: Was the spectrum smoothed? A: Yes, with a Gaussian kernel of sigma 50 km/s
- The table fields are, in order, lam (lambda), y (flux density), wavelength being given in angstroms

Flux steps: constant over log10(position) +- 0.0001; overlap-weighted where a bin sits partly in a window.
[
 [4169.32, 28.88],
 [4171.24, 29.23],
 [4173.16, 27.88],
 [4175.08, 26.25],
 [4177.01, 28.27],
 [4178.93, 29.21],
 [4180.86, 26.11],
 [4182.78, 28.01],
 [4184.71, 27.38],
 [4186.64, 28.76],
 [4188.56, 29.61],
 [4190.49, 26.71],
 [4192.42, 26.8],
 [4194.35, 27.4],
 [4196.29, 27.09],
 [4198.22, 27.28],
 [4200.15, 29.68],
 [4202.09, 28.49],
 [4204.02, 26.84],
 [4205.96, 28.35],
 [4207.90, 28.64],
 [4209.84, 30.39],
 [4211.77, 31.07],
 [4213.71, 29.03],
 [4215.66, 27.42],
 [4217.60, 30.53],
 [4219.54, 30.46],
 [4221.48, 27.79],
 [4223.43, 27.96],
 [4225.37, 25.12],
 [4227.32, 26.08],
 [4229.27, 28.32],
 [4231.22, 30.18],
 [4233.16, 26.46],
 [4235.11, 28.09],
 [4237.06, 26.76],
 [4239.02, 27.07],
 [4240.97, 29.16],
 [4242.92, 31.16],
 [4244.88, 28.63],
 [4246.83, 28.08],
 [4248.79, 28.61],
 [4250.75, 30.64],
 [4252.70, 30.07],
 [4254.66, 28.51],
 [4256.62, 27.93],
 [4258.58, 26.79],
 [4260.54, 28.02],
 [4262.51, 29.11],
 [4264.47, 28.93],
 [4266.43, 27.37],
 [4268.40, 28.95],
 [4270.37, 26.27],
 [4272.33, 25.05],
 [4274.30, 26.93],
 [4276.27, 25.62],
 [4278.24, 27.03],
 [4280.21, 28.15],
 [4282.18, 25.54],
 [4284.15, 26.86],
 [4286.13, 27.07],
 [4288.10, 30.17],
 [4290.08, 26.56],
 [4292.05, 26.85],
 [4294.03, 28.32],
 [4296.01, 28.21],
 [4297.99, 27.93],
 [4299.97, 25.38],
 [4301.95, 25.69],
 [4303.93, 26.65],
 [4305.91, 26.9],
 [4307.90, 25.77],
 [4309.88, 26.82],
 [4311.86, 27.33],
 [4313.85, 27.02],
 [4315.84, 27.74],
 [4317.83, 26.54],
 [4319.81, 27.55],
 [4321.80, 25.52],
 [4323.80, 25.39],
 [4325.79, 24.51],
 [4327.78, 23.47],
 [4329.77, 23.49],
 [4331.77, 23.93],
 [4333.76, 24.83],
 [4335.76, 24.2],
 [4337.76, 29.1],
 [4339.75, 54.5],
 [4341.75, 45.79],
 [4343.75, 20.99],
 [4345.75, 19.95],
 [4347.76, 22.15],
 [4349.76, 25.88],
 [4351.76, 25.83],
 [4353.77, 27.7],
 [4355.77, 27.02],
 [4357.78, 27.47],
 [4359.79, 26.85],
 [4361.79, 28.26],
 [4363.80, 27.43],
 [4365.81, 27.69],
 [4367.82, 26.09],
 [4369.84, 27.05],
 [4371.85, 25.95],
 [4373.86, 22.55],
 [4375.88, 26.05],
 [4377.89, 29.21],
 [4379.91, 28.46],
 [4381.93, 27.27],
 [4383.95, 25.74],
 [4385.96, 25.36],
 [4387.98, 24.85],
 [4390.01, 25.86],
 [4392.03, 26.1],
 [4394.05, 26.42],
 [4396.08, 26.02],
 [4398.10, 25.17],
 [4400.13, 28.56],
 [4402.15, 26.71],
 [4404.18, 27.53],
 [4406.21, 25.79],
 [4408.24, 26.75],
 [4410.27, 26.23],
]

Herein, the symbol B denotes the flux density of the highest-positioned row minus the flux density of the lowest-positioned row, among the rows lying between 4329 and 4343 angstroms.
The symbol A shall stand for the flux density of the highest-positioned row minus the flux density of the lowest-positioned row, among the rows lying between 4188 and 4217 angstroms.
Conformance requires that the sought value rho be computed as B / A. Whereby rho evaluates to -10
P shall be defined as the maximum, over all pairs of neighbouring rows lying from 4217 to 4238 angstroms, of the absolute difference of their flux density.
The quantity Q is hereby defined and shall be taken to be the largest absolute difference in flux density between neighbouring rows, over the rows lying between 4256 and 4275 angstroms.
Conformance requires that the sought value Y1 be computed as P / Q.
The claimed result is 1.39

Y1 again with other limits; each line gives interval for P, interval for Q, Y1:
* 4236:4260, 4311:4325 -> 1.25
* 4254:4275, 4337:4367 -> 0.11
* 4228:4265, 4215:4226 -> 1.20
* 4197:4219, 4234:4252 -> 1.23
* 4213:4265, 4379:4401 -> 1.10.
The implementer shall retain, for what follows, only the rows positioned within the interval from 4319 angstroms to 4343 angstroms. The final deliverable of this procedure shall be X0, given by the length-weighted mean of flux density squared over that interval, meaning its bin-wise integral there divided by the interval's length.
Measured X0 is 951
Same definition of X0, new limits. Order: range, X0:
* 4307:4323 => 717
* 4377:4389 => 720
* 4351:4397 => 708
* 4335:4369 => 891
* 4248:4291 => 771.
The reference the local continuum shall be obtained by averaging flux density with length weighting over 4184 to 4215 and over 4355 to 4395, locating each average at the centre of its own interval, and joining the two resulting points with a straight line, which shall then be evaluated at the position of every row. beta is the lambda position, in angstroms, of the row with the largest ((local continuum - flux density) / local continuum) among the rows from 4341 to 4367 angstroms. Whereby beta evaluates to 4345.75 angstroms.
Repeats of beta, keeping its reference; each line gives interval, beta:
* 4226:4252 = 4227.32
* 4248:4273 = 4272.33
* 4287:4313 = 4299.97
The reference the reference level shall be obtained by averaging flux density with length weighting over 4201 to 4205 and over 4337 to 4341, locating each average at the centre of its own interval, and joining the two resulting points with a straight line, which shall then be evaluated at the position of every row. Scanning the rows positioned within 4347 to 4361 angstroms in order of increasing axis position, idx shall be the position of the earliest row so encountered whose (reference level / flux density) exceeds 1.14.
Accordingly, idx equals 4347.76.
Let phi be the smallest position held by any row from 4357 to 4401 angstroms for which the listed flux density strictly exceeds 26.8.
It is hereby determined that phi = 4357.78 angstroms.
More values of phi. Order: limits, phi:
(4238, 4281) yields 4239.02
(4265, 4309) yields 4266.43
